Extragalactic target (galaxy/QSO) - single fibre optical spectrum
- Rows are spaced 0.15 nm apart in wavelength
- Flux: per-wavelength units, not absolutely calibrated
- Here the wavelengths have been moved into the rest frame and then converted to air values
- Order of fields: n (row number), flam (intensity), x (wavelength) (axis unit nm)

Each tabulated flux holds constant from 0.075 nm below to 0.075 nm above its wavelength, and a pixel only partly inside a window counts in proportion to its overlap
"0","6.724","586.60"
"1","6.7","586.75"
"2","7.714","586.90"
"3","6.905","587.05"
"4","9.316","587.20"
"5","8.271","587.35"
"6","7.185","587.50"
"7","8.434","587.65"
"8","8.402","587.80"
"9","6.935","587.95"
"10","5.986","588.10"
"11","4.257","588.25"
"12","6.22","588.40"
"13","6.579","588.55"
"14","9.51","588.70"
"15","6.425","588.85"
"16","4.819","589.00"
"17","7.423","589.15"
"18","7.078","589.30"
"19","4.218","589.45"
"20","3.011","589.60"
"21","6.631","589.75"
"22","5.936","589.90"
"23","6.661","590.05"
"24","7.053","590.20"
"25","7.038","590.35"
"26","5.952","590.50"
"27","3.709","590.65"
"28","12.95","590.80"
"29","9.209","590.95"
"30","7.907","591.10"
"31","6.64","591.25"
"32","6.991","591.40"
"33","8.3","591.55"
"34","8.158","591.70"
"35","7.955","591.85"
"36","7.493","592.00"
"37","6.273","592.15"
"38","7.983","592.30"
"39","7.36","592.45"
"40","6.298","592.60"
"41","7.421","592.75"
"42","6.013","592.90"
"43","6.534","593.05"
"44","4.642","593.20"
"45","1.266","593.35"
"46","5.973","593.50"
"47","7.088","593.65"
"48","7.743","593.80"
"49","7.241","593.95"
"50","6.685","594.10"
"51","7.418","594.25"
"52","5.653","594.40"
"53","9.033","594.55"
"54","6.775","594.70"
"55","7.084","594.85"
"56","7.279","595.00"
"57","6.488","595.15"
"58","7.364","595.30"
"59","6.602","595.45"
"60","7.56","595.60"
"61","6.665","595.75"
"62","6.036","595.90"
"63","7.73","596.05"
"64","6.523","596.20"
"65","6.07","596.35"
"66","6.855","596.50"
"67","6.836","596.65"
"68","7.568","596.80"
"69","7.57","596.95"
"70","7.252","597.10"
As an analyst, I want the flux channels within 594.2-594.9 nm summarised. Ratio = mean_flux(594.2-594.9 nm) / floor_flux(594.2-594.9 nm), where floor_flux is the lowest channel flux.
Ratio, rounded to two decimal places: 1.27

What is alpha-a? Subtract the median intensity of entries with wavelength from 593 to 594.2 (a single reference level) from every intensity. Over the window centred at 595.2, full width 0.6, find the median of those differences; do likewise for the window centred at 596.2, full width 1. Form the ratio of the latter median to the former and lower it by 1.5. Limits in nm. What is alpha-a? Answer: -1.3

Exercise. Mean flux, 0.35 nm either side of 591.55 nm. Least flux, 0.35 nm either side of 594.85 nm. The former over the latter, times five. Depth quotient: 5.9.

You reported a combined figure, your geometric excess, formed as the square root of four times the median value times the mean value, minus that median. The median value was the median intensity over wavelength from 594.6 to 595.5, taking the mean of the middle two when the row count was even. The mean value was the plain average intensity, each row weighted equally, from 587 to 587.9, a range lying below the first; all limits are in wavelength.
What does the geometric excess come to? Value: 8.0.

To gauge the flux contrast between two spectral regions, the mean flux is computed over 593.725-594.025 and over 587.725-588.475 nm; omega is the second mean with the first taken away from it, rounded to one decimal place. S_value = -1.1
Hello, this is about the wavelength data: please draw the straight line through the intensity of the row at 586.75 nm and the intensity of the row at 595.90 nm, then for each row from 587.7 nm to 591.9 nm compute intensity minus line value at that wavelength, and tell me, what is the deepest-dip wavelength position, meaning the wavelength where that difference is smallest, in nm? 589.60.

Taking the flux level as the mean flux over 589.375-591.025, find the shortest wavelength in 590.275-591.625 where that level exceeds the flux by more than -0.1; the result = 590.50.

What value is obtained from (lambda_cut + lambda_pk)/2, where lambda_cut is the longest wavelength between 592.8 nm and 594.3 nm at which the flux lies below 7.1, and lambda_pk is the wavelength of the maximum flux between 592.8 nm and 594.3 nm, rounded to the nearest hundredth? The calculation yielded 593.95 nm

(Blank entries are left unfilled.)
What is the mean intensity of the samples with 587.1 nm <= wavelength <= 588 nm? 8.1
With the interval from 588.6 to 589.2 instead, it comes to 7.0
